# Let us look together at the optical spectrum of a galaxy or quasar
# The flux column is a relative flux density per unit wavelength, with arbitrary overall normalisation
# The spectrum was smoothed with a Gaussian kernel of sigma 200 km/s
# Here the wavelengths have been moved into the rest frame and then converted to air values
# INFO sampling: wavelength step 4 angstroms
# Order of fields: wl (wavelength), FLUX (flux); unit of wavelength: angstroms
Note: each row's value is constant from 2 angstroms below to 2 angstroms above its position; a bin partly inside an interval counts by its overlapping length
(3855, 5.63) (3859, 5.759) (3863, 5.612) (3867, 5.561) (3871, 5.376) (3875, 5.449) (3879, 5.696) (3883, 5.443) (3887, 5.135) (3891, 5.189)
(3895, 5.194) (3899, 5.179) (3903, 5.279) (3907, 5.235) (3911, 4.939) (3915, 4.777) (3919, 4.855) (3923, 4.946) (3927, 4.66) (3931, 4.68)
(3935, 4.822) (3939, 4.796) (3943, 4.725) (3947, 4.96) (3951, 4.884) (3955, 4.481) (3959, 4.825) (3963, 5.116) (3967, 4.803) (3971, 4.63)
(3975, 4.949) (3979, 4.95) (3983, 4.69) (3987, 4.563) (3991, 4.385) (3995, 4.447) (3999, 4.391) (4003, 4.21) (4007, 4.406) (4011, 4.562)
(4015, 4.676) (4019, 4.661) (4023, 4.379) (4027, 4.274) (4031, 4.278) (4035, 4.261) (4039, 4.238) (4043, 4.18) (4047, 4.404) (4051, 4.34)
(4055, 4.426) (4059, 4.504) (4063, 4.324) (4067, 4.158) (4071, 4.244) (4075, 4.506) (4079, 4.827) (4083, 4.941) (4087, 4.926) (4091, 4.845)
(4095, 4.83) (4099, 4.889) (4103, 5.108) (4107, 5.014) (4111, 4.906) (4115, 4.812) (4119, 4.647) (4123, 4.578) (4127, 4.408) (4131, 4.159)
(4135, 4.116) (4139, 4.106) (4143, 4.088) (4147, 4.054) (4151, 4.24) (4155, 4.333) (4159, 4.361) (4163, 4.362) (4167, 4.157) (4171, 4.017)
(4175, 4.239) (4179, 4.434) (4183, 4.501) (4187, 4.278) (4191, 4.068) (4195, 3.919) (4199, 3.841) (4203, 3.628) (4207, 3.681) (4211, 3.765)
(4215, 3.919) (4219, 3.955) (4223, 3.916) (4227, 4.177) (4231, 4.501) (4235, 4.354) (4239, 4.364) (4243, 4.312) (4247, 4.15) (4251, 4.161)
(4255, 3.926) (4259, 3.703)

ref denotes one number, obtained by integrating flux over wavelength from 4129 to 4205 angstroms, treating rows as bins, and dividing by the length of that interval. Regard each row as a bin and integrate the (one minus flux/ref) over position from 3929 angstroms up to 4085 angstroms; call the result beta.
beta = -15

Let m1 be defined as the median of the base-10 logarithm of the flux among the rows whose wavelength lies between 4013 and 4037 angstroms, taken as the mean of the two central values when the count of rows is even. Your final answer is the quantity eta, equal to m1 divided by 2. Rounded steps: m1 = 0.64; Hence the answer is 0.318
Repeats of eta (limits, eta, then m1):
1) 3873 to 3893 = 0.368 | 0.74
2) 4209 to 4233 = 0.298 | 0.60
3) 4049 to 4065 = 0.321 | 0.64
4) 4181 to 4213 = 0.294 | 0.59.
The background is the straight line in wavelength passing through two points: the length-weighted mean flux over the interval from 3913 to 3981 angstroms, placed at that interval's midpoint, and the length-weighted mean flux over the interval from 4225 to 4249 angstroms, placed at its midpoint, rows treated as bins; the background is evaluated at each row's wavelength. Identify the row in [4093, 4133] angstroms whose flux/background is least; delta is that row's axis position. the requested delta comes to 4131 angstroms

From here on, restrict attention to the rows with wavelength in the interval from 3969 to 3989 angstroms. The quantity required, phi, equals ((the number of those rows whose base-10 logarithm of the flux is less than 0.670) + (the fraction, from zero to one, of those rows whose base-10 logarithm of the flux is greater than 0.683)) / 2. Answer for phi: 1.2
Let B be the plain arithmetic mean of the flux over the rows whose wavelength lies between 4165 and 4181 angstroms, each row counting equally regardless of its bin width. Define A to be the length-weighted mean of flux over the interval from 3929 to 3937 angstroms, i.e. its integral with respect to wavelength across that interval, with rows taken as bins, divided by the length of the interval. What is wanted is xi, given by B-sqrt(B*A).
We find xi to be -0.26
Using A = 4.8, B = 4.21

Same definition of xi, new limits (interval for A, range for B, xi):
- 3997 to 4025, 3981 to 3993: 0.04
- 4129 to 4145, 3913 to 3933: 0.35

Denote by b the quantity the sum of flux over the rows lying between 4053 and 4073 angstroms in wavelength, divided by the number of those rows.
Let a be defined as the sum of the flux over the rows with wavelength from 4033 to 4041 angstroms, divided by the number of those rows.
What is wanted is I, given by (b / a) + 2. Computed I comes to 3.02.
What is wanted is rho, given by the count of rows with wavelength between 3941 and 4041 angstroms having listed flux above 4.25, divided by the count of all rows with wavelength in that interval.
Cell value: 0.92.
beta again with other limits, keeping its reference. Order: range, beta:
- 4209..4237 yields 0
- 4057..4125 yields -9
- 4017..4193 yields -12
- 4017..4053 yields -2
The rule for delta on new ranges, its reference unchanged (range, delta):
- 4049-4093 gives 4067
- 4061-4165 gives 4067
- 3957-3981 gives 3971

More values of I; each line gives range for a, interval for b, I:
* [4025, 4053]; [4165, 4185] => 3.00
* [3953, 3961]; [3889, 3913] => 3.11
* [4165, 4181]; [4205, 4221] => 2.91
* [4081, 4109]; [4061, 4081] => 2.89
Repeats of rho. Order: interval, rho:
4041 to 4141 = 0.76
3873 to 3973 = 1.00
